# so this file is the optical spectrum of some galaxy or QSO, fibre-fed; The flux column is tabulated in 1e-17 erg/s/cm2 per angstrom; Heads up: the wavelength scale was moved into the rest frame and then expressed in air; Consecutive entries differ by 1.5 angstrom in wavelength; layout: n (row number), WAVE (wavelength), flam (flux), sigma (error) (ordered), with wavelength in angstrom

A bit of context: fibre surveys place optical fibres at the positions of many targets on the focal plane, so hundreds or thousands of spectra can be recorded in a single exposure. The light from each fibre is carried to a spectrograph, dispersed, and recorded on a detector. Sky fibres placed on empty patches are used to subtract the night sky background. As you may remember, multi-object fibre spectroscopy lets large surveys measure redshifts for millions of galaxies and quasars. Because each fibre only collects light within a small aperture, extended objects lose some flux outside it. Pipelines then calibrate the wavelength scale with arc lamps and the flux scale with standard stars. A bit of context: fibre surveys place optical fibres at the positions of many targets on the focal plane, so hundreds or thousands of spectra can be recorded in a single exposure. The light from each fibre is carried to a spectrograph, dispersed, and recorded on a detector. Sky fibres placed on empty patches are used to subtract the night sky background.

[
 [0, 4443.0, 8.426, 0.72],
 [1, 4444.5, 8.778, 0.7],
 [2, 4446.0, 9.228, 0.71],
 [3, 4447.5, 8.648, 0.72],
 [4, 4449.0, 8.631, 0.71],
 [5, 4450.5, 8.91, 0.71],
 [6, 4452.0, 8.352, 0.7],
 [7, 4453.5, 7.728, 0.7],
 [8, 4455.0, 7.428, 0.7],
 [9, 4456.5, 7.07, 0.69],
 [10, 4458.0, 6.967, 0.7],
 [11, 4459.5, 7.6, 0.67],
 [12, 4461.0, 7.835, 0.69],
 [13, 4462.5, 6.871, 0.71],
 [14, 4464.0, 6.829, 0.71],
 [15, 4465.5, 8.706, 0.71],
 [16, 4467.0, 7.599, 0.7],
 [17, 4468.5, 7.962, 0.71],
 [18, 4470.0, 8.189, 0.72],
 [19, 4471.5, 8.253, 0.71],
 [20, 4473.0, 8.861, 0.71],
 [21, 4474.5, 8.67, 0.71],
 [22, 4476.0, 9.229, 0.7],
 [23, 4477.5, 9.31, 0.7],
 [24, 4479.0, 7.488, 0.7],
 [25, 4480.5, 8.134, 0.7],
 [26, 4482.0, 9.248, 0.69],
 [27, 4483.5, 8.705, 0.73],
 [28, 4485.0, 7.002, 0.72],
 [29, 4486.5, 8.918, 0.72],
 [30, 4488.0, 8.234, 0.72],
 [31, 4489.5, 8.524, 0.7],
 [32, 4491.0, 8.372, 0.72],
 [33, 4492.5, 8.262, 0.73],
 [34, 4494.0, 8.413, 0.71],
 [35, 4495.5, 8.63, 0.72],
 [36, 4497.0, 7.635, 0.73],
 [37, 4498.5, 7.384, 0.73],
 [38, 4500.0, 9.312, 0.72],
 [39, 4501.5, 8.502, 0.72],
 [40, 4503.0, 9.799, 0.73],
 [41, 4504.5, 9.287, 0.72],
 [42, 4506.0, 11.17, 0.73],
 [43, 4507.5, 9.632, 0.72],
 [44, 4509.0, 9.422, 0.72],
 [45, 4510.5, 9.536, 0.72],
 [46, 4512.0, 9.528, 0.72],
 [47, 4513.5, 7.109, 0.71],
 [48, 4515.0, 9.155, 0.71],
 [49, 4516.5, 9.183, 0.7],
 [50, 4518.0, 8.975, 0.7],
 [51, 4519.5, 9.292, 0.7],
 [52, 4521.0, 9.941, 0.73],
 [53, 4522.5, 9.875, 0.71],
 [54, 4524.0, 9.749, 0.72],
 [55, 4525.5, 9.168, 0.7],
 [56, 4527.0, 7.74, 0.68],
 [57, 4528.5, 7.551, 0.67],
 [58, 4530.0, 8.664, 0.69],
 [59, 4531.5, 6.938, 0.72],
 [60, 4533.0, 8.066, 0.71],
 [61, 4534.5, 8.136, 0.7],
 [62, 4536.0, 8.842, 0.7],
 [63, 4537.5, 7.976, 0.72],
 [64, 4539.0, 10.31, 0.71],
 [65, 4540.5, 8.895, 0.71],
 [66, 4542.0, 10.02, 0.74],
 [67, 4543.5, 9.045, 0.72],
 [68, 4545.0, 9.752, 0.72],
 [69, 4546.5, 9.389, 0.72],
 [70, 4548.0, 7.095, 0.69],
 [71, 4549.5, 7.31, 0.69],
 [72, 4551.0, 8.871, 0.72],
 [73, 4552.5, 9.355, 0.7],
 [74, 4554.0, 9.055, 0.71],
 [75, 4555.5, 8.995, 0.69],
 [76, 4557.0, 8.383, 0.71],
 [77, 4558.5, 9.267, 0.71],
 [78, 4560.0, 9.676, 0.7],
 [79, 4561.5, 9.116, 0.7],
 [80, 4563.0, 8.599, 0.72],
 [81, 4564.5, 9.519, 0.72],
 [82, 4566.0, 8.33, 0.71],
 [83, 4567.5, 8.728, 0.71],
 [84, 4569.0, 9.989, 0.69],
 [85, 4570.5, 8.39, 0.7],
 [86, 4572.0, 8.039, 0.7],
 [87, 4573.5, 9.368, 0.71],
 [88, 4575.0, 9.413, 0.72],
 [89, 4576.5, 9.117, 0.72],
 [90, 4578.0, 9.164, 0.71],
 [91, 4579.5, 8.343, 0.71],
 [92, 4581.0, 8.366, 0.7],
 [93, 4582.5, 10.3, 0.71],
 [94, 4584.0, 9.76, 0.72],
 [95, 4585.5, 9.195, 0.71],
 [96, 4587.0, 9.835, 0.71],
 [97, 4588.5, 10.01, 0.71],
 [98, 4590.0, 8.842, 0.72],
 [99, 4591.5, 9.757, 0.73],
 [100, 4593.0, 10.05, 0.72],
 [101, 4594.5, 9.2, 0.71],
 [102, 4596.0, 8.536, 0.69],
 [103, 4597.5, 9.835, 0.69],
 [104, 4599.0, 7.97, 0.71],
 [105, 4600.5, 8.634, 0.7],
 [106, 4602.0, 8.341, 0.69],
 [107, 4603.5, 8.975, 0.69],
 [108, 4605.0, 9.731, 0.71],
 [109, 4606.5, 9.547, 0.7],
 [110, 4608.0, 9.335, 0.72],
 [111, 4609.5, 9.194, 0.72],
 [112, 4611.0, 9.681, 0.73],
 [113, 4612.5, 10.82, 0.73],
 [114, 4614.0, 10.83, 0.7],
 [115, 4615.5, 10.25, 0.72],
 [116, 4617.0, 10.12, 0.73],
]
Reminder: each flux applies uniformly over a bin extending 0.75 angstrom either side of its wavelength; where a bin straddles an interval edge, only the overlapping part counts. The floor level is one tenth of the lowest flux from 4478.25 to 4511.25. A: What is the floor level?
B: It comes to 0.70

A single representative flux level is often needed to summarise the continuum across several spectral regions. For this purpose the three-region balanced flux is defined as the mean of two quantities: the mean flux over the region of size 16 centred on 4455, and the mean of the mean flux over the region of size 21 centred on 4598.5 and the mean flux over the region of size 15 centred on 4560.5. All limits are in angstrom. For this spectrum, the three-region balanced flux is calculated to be 8.5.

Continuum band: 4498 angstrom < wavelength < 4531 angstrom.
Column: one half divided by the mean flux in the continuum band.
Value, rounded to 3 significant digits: 0.0550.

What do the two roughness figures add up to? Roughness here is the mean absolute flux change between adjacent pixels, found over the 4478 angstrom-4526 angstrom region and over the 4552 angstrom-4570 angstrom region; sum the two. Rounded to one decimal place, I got 1.4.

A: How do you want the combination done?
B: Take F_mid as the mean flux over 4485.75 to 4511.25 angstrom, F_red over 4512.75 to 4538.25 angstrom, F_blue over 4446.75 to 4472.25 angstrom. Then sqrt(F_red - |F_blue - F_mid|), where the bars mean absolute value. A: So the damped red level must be 2.75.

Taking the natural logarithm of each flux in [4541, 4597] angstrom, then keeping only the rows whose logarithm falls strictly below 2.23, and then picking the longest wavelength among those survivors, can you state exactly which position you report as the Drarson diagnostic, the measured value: 4596.0 angstrom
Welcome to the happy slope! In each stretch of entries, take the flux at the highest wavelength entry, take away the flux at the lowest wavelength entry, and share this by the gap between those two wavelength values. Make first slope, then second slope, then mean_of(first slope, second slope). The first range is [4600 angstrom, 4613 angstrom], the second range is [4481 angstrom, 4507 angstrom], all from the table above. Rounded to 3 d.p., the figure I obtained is 0.131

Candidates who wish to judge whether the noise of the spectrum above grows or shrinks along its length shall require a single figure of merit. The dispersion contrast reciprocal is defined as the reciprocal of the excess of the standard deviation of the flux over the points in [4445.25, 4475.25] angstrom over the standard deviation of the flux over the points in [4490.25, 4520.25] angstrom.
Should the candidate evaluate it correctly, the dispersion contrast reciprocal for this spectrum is -5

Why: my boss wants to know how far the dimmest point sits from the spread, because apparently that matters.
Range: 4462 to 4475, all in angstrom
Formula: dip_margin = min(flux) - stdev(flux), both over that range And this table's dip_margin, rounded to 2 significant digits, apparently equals 6.1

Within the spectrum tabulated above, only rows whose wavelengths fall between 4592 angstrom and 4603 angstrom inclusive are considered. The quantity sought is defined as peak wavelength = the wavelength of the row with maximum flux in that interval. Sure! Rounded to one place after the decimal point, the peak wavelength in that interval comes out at 4593.0 angstrom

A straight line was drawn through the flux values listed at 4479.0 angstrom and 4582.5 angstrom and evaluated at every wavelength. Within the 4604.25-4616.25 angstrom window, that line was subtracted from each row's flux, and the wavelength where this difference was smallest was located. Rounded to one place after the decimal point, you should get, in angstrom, 4609.5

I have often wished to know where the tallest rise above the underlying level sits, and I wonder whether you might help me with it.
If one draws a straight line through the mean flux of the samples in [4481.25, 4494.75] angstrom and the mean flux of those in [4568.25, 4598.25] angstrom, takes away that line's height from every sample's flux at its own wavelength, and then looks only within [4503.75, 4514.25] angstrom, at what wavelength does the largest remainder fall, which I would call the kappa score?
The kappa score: 4506.0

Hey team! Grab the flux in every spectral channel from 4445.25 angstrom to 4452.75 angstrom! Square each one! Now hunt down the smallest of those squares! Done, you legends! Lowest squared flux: 70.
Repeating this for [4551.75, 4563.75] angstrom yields 70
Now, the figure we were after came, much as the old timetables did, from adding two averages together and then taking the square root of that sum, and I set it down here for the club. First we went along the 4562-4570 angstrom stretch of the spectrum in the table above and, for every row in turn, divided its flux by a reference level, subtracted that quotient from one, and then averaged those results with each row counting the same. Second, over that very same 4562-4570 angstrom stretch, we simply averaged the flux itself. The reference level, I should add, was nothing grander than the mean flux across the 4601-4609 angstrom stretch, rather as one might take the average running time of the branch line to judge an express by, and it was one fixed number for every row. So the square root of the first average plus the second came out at 3.01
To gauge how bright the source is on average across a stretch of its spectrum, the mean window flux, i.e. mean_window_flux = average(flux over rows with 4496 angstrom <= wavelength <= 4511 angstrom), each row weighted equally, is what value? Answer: 9.2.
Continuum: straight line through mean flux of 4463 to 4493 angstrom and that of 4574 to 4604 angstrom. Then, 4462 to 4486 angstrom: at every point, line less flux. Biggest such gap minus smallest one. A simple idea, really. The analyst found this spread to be 2.4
